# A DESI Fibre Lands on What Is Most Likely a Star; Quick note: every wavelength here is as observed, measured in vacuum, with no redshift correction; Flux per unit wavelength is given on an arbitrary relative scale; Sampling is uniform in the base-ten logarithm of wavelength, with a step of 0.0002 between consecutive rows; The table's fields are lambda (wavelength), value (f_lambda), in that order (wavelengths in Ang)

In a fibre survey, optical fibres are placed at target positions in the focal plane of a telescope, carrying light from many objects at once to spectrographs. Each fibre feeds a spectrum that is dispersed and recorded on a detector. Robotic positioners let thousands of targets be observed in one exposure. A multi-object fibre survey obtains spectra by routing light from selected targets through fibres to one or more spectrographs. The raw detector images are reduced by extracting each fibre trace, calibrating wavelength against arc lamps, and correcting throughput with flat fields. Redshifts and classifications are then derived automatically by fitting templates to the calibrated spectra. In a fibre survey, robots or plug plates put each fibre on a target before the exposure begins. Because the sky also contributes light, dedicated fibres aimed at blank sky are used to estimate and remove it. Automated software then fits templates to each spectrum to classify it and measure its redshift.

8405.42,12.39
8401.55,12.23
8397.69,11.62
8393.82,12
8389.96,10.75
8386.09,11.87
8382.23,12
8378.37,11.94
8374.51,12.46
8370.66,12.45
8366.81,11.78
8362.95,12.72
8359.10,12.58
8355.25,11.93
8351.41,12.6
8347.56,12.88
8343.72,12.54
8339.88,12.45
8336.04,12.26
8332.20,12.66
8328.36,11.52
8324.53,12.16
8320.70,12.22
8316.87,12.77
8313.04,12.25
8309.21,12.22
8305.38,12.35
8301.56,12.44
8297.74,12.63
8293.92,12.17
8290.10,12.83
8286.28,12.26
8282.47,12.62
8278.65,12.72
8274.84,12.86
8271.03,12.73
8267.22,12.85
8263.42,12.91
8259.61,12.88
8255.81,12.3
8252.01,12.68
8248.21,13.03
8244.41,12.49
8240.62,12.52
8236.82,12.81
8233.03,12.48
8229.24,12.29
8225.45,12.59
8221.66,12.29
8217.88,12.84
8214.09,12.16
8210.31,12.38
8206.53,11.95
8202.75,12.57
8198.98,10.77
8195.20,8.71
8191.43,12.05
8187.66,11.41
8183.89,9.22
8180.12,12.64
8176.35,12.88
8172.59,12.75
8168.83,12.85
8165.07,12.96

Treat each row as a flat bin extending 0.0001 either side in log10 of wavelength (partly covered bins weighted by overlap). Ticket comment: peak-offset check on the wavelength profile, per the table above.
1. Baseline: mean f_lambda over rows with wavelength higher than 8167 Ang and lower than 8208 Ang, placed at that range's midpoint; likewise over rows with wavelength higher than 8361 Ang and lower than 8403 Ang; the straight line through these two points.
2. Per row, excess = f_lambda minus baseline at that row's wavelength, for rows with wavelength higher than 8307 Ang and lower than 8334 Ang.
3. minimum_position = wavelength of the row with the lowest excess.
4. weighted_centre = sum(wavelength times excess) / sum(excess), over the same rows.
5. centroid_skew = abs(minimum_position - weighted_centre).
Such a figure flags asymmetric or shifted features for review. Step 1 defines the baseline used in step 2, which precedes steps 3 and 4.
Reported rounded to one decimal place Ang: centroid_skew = 9.0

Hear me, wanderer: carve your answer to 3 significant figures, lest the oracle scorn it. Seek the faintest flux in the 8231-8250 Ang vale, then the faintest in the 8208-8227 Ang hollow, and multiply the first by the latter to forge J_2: 152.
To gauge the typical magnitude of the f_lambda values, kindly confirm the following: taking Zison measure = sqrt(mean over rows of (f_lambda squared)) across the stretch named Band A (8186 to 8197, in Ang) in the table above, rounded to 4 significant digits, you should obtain 10.82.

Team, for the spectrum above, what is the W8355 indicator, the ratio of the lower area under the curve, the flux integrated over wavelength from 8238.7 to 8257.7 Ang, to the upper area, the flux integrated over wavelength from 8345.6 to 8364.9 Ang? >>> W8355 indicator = 0.99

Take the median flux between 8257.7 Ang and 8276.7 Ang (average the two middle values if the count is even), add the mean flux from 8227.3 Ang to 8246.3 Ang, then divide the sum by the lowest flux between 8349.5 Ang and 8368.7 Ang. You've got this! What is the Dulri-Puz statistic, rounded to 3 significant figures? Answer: 2.15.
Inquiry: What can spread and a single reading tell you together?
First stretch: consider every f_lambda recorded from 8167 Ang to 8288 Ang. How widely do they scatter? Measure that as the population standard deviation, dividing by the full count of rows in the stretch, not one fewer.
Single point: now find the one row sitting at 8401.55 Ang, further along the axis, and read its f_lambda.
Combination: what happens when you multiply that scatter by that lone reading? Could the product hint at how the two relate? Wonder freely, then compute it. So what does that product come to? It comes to 12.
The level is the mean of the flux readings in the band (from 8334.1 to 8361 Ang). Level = 12.5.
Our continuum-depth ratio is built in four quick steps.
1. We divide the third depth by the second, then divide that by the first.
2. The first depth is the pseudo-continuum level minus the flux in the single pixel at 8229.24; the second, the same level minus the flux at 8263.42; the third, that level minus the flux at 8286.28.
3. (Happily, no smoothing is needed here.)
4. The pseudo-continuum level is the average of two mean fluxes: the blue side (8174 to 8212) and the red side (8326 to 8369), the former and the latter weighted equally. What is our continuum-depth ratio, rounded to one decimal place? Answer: -0.9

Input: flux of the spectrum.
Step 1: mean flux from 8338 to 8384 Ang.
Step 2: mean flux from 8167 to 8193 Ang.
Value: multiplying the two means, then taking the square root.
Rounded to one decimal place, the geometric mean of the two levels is 12.2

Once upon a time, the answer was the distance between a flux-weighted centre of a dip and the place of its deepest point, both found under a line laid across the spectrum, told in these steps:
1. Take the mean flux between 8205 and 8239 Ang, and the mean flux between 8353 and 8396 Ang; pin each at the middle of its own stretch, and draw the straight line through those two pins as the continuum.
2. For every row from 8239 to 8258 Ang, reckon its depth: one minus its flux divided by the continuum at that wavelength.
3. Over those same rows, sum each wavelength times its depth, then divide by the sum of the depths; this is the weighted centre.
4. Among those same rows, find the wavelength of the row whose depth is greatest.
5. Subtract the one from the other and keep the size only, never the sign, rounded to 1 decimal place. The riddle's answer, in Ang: 8.1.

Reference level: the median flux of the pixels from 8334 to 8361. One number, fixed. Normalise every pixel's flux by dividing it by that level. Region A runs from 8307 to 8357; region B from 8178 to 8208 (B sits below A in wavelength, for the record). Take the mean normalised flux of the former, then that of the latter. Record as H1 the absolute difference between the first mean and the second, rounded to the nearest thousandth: 0.094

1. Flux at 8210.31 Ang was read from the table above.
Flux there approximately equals 12.38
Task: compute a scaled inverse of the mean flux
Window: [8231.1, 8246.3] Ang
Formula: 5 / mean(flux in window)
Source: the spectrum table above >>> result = 0.398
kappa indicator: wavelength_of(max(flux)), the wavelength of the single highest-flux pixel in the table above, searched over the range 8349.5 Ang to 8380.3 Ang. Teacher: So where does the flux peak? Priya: 8362.95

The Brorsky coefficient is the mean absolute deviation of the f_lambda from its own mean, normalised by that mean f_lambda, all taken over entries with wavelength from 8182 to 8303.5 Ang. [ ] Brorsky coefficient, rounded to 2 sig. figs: 0.048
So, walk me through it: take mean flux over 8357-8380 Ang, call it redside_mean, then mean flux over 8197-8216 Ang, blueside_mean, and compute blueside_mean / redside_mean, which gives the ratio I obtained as 0.97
